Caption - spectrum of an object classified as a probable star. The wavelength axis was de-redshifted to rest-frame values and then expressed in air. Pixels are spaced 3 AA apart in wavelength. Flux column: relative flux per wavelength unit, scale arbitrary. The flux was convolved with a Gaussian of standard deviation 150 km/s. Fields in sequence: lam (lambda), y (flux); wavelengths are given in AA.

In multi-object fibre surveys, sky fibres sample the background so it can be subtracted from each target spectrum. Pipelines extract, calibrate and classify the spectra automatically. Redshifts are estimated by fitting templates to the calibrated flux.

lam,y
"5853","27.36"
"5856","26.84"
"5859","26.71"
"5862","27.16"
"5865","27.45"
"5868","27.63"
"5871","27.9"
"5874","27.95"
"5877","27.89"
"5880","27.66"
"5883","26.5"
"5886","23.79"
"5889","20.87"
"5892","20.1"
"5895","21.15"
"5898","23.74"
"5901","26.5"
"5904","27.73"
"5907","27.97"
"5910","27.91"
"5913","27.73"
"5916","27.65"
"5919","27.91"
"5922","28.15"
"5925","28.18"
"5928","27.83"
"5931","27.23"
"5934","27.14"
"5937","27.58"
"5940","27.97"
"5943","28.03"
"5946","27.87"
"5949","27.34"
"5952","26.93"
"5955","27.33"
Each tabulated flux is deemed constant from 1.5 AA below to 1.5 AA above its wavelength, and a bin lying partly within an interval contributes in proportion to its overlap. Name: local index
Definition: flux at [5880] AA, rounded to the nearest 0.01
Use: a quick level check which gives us 27.66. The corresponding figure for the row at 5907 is 27.97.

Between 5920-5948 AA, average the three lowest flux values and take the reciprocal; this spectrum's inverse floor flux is 0.0366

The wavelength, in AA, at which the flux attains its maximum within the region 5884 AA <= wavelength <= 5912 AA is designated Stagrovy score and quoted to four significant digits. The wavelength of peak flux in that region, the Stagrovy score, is 5907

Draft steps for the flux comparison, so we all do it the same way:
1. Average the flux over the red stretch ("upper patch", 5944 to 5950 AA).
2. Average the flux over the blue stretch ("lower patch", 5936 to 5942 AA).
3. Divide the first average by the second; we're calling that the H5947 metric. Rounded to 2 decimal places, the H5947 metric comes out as 0.99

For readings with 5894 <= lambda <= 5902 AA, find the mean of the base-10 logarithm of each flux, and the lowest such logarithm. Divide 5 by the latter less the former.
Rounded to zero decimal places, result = -101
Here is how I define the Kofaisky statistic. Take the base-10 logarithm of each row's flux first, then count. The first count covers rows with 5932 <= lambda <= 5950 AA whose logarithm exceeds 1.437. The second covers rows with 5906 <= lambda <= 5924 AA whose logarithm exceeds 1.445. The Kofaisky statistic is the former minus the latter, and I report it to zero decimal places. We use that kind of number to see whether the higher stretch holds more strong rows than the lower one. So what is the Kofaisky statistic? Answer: 0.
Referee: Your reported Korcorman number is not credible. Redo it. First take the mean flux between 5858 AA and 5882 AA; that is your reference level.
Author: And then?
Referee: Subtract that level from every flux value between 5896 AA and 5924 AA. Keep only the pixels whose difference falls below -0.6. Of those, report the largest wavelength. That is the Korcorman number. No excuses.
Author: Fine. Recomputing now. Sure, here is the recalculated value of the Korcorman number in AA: 5901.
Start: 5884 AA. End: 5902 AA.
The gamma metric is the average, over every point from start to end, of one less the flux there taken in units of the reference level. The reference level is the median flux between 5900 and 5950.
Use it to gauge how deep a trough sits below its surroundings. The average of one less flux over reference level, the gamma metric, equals 0.185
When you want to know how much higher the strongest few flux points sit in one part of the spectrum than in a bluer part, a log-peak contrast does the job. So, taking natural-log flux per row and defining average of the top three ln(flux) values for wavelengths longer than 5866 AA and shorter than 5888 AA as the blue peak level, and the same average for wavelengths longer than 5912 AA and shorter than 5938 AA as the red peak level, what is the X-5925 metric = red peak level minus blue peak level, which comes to 0.0059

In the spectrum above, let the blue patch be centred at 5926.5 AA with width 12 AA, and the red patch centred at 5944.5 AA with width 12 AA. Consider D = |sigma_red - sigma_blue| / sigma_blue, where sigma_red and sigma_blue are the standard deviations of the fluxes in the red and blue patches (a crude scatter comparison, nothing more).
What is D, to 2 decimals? 0.29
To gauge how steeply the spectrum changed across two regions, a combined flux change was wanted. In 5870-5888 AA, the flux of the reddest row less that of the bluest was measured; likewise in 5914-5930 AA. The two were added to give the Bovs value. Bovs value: -4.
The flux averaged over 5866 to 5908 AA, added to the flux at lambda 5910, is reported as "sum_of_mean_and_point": 53.4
